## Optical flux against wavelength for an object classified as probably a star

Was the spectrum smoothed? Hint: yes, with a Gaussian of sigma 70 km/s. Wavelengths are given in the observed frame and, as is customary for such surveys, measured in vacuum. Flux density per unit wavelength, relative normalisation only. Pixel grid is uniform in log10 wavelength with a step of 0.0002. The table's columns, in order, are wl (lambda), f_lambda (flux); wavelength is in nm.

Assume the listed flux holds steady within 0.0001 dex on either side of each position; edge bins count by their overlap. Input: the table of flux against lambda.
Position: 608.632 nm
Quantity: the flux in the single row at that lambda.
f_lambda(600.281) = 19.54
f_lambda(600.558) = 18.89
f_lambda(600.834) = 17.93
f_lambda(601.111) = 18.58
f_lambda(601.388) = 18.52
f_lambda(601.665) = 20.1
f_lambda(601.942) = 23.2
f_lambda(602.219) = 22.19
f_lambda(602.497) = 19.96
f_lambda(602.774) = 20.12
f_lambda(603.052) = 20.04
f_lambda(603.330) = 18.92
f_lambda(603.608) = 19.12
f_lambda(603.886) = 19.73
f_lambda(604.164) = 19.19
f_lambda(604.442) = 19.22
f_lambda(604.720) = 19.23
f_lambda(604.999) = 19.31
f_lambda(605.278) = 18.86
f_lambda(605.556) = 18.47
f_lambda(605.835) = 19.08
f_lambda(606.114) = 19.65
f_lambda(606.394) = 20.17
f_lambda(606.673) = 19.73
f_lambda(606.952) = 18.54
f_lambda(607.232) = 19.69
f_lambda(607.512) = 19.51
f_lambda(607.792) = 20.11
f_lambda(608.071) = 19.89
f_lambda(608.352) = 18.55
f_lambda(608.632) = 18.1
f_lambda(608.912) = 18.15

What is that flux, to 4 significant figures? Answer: 18.10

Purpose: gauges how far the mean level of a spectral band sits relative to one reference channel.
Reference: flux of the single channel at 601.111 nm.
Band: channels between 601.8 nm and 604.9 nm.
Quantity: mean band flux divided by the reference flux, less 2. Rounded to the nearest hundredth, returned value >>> -0.92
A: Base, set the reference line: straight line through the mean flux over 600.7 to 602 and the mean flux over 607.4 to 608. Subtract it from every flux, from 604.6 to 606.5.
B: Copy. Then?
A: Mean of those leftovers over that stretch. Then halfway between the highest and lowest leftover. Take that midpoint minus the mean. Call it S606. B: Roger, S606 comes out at 0.06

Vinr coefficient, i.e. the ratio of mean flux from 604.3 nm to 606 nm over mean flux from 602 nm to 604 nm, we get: 0.95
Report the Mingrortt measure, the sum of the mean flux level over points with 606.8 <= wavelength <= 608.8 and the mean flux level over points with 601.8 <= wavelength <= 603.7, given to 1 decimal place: 39.7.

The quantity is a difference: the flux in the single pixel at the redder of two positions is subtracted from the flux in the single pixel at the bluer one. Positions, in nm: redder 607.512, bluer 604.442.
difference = -0.3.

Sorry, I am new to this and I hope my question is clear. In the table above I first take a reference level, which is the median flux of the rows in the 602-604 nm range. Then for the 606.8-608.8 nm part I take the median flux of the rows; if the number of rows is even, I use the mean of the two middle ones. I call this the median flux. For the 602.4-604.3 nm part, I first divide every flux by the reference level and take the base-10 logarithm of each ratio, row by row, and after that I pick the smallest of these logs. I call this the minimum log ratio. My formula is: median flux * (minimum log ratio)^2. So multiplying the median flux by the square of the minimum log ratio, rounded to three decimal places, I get 0.011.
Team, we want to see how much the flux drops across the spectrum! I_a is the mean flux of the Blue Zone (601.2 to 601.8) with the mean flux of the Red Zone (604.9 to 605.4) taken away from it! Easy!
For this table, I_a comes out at 0.2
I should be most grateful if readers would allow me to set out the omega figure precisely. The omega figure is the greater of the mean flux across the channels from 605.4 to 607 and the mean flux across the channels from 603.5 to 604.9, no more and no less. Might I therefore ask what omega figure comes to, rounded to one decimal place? 19.3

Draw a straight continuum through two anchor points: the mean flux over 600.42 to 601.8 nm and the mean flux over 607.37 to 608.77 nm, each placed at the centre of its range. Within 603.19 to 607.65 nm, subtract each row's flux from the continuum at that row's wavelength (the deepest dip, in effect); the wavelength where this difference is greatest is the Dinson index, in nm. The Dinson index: 606.952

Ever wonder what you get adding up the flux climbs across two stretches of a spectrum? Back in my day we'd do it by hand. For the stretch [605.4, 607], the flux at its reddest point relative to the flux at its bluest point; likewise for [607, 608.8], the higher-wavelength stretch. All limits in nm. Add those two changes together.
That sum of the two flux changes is -1.5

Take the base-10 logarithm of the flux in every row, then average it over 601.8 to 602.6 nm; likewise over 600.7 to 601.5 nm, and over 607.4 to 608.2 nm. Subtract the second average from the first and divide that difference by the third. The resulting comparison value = 0.06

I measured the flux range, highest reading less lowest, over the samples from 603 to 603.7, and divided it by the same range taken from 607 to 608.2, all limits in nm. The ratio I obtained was 1.9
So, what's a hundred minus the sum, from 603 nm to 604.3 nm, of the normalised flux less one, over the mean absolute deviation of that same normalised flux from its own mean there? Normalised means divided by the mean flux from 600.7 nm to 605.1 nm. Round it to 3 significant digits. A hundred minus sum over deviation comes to 104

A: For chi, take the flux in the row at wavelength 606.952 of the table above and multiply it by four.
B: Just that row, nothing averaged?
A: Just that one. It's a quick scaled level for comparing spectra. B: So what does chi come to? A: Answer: 74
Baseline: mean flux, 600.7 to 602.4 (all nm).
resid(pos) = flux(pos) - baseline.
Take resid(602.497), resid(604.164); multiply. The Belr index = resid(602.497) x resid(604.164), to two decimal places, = 0.11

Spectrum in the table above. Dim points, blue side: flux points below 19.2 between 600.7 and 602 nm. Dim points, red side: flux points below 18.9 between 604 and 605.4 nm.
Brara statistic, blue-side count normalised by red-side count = 3.0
